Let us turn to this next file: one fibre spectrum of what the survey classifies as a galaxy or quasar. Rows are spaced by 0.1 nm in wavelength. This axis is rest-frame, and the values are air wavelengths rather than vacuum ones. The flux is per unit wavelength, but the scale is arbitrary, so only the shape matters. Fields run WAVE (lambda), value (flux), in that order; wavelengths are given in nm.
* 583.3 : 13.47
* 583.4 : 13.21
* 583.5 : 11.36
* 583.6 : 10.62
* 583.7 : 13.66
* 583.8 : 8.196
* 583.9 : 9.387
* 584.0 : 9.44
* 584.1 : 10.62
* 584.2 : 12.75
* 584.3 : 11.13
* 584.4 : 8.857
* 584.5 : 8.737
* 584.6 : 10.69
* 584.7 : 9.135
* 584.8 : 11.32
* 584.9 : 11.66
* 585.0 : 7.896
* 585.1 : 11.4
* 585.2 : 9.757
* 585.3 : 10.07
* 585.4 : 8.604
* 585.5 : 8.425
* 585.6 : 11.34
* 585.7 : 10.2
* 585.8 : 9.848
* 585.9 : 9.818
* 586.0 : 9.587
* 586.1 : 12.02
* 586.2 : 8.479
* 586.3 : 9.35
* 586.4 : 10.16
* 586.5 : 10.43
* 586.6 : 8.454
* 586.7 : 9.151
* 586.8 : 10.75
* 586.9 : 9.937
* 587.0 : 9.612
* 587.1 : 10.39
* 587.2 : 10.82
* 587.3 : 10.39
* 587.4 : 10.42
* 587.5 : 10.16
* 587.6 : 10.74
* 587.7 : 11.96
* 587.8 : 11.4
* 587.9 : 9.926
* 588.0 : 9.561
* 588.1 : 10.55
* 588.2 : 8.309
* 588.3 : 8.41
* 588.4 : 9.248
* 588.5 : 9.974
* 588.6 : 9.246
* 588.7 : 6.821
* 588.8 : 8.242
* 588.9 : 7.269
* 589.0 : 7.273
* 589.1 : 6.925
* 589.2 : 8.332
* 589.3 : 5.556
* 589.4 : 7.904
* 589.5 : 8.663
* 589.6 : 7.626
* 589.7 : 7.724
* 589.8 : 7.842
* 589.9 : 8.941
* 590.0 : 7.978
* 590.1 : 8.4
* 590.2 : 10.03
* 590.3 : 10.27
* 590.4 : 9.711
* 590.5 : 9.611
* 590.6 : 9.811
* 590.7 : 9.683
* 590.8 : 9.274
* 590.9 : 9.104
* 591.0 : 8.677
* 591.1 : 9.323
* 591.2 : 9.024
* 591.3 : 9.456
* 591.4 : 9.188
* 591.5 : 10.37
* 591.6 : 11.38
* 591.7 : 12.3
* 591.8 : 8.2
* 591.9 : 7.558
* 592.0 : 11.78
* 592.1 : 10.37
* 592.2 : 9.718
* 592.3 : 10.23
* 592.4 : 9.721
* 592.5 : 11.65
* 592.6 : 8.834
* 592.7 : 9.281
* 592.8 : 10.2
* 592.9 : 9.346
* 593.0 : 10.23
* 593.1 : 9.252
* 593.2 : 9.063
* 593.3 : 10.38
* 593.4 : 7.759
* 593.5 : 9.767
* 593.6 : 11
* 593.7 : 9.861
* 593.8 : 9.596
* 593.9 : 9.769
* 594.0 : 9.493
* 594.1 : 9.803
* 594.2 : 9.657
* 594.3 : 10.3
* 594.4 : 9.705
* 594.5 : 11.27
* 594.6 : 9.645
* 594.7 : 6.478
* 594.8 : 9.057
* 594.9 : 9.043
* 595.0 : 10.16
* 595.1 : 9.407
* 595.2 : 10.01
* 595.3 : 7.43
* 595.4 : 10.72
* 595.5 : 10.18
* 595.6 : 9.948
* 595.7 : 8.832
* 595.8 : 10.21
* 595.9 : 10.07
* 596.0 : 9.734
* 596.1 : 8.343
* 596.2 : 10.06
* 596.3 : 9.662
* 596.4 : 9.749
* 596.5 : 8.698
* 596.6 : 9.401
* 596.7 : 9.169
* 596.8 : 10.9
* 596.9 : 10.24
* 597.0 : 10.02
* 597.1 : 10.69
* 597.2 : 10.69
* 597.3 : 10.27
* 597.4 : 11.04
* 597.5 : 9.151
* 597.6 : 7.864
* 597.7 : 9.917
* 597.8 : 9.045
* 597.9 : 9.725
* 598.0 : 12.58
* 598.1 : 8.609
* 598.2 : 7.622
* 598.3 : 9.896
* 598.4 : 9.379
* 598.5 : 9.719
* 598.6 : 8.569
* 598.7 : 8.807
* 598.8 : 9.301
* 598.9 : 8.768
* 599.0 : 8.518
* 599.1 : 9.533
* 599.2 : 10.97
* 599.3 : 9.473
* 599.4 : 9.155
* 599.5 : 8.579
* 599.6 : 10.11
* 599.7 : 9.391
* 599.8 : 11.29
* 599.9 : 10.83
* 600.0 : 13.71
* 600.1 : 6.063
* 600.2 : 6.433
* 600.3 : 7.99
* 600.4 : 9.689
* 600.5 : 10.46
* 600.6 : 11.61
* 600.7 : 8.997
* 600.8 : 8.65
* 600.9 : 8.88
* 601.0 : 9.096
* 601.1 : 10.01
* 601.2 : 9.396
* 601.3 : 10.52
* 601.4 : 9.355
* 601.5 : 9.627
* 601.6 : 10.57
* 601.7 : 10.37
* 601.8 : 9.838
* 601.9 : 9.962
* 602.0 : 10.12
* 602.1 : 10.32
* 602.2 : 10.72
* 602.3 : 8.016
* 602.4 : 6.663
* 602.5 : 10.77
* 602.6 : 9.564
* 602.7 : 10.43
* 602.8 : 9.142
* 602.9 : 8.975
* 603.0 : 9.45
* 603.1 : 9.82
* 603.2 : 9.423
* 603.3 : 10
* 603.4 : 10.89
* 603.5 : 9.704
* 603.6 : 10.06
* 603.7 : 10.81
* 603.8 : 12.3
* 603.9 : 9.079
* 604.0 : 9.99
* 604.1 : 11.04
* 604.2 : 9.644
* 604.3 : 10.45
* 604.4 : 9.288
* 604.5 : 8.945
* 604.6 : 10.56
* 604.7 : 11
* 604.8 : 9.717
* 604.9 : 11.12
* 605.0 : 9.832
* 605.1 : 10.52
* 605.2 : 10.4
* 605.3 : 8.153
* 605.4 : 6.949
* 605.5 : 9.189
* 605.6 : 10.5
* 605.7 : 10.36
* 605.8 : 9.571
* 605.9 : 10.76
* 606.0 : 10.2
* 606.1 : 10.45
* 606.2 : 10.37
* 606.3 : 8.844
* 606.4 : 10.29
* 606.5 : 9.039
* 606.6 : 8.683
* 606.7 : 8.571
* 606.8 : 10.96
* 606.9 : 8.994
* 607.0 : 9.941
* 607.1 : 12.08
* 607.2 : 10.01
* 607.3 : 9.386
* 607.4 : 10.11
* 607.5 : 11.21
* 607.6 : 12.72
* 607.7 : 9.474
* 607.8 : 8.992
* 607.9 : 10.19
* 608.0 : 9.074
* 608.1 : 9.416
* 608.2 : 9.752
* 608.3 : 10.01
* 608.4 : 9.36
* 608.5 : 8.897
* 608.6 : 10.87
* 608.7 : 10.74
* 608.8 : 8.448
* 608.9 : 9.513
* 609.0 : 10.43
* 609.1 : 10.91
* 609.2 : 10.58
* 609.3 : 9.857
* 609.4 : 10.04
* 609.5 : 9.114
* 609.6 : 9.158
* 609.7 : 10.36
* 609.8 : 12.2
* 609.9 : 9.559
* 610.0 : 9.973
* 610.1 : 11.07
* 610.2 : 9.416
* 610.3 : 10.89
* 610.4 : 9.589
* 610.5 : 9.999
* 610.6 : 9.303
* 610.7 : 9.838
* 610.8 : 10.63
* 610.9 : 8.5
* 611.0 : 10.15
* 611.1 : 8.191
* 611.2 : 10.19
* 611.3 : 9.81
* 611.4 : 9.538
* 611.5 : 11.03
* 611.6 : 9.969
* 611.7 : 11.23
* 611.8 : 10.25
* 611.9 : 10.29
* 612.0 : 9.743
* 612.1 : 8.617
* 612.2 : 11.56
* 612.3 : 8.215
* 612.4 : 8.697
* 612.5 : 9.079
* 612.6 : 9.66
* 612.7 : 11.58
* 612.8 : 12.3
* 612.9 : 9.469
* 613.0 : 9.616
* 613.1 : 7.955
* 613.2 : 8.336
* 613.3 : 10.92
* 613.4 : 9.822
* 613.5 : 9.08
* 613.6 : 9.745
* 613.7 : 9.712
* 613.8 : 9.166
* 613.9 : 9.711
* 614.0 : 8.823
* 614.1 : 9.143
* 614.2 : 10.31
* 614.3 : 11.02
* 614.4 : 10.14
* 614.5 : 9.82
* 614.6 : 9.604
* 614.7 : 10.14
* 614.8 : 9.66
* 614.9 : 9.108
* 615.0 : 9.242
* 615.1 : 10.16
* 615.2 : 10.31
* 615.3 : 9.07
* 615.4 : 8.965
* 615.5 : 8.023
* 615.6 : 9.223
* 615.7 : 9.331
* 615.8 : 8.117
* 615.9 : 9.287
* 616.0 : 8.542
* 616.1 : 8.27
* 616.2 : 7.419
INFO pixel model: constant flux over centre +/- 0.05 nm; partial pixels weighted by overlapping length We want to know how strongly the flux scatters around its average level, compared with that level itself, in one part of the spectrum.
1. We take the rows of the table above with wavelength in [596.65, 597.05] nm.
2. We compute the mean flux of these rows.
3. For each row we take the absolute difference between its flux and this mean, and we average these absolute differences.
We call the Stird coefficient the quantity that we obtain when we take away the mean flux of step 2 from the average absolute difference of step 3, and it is -9.6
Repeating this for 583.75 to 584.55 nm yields -8.7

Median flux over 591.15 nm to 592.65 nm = 9.7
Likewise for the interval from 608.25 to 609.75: 10.0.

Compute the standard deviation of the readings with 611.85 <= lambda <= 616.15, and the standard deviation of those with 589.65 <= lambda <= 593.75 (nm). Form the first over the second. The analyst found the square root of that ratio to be 0.94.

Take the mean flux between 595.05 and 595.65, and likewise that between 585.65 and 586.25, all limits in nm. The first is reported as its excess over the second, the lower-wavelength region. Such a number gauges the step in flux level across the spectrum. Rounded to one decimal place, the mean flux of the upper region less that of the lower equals -0.4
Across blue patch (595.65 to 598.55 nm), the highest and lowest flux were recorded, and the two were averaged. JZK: 10.1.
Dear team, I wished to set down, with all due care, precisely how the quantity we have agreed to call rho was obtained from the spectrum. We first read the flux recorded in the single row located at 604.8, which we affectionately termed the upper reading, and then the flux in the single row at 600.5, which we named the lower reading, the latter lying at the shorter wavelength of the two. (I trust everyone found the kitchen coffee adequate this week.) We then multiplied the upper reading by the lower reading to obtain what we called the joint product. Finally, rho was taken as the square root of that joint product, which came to 10.1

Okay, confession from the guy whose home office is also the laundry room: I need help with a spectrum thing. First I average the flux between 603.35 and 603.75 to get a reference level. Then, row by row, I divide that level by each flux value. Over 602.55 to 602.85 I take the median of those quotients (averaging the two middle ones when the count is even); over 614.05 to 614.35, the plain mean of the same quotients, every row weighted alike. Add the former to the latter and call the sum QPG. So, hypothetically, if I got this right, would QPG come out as 2.11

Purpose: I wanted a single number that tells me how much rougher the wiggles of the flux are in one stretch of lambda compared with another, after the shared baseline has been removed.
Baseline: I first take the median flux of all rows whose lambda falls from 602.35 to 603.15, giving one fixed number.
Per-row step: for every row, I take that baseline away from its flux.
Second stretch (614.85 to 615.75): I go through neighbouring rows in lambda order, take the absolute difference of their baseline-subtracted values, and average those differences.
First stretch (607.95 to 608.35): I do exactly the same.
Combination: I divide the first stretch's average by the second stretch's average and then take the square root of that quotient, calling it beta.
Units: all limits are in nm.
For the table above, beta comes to 0.72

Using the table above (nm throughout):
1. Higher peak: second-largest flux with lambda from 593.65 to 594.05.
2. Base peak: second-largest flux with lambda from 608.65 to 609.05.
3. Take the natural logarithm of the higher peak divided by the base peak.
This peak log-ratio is -0.065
